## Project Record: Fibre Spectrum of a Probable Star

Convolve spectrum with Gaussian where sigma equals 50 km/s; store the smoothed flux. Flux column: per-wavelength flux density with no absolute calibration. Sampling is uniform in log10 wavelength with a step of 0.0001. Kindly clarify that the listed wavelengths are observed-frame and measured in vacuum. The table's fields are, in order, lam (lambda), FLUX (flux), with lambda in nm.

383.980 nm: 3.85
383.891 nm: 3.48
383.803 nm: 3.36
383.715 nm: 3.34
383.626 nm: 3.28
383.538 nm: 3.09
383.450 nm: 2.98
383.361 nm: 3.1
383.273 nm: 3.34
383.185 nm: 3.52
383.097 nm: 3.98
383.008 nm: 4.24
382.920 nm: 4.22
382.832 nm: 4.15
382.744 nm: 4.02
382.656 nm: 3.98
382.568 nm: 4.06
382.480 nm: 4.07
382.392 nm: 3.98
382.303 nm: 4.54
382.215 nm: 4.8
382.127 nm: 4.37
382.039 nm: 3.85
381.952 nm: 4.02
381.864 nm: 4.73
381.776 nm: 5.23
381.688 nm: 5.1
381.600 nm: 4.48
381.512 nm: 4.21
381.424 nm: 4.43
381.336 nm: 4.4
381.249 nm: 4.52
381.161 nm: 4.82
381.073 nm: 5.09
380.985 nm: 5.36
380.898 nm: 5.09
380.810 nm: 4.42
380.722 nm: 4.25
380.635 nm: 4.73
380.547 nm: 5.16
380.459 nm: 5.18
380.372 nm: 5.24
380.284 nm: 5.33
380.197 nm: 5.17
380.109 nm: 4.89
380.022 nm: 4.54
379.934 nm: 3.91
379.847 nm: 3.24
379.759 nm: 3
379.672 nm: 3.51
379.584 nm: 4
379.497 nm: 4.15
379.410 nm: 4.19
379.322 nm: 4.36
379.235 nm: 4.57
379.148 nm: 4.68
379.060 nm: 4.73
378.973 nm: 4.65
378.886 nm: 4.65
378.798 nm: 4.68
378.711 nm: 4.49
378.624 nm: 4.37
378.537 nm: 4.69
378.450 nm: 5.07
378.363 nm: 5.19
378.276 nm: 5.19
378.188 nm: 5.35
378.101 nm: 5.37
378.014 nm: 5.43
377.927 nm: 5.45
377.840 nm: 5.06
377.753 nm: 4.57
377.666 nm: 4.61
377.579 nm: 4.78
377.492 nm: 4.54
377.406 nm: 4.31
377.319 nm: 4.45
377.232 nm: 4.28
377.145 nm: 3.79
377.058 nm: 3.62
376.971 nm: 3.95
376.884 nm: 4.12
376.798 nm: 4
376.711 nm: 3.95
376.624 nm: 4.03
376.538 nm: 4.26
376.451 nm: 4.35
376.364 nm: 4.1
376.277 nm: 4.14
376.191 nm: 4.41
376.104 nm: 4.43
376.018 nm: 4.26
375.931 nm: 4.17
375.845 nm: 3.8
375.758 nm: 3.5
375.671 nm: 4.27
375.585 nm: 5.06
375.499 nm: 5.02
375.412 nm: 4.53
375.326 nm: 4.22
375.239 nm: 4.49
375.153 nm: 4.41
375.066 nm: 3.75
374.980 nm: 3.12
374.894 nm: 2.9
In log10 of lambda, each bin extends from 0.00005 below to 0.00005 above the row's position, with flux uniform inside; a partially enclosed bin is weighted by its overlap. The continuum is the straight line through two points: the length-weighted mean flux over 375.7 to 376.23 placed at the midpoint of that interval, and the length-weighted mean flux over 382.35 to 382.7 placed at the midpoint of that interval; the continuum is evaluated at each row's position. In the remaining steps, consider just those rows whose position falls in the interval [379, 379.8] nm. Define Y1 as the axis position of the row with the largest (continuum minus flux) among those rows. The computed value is 379.759 nm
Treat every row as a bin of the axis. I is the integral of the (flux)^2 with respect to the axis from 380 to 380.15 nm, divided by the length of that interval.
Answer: 22.5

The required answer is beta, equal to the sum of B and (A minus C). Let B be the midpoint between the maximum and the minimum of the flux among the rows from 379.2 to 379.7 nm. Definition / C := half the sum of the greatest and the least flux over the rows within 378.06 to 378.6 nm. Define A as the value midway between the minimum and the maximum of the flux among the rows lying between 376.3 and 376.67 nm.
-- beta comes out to 3.2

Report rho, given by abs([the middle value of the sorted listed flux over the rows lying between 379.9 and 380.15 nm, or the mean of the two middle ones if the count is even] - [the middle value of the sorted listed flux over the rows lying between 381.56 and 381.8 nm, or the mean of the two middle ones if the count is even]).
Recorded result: 0.6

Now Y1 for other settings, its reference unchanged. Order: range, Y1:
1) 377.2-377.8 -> 377.232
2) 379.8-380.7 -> 379.847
